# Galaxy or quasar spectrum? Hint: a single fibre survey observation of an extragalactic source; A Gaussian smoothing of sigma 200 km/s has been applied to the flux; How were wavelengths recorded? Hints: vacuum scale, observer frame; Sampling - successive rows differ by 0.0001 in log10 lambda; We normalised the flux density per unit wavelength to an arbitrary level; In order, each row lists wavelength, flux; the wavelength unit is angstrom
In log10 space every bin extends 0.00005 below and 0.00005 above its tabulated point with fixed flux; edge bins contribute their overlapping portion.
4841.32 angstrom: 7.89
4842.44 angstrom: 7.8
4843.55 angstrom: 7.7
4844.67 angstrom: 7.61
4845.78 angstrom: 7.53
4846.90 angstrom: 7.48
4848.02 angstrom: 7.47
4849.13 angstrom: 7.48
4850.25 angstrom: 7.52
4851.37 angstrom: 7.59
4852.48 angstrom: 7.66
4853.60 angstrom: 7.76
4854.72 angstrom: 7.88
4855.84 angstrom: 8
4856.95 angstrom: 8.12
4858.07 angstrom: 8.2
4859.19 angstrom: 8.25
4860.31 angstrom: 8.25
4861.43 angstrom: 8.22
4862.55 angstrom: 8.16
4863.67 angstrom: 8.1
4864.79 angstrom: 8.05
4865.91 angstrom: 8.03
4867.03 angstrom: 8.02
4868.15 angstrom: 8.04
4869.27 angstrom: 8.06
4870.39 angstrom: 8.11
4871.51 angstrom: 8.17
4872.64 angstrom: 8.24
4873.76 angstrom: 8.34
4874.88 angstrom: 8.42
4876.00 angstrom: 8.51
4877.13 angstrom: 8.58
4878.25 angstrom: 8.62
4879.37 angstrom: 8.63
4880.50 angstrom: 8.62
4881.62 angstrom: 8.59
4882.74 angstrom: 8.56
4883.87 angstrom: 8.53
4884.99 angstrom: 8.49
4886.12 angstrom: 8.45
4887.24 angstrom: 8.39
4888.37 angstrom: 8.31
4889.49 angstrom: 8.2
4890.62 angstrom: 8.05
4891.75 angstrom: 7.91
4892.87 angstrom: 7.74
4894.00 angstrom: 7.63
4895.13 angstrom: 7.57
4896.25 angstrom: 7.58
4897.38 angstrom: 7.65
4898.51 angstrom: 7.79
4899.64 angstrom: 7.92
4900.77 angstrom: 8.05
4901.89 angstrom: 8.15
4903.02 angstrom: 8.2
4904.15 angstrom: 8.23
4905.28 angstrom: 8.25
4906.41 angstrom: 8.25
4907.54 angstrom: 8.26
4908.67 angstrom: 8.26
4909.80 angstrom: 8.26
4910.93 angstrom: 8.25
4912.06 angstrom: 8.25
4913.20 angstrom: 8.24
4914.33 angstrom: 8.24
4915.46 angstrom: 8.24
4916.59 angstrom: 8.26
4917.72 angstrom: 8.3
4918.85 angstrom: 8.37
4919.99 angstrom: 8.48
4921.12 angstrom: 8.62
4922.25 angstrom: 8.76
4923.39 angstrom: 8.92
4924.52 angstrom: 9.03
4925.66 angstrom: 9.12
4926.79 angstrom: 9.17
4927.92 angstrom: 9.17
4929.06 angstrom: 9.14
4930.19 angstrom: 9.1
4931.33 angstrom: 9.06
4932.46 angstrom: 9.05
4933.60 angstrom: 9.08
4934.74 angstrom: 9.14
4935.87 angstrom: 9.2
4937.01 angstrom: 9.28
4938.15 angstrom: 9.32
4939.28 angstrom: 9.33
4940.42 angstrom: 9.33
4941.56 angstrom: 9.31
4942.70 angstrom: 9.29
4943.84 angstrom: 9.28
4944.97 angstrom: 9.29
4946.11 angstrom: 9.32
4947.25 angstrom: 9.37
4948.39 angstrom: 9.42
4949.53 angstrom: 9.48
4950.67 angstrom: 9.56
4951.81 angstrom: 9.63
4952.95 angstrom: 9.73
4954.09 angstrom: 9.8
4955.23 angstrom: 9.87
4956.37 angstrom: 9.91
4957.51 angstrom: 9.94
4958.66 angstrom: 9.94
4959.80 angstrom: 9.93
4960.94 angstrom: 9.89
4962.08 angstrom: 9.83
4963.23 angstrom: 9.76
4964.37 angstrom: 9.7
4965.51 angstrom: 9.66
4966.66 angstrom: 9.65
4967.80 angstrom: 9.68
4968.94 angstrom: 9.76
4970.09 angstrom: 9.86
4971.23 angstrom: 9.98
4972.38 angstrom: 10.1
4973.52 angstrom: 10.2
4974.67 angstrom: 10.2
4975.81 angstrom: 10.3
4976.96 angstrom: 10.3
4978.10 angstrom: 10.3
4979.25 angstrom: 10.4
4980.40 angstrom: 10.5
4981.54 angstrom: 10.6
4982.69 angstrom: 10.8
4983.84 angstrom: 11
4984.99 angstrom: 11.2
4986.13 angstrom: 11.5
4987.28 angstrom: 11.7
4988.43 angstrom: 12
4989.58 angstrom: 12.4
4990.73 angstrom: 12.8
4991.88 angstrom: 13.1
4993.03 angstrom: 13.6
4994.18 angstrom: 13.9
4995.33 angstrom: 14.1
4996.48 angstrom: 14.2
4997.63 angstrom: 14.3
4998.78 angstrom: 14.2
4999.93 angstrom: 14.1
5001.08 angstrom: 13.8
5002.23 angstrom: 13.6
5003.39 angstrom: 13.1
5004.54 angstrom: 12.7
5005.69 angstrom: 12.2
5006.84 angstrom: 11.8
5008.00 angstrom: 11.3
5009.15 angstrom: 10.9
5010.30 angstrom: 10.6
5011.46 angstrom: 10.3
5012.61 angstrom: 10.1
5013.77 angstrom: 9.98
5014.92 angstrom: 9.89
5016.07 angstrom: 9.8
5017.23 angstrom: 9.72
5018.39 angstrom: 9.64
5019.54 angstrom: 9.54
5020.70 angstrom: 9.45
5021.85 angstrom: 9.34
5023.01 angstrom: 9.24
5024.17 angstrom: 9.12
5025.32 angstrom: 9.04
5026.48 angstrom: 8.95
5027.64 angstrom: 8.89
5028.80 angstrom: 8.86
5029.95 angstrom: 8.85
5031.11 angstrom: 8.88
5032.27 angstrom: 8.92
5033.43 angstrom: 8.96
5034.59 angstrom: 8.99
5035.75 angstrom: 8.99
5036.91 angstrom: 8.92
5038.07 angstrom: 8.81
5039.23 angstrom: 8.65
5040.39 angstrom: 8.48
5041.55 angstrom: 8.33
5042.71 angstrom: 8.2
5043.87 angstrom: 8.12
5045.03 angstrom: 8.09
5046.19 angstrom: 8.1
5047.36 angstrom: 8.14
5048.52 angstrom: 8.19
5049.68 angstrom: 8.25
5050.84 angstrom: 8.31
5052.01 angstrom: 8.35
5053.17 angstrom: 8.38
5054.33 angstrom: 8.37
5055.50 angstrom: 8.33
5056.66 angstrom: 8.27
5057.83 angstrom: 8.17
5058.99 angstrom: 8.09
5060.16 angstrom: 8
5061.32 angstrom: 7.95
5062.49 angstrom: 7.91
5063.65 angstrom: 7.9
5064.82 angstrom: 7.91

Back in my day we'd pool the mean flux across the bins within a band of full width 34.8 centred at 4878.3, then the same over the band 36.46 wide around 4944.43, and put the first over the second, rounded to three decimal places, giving 0.872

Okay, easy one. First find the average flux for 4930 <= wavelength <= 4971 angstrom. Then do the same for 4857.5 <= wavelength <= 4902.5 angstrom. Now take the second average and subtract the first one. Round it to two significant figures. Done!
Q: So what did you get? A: -1.3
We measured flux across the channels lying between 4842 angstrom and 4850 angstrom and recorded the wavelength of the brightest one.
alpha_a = 4842.44 angstrom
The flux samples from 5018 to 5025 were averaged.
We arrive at 9.4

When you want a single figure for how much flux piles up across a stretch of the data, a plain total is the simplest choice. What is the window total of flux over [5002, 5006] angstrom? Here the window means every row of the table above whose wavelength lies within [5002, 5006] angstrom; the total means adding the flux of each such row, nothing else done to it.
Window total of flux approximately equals 52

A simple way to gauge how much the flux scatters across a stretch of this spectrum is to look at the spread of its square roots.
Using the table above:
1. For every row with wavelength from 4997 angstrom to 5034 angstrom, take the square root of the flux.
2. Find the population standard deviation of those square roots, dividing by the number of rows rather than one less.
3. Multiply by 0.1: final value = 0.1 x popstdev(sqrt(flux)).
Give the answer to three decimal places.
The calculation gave 0.027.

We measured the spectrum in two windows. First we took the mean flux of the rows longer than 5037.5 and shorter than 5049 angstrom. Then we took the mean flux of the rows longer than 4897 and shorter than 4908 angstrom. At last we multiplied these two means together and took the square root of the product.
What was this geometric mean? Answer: 8.2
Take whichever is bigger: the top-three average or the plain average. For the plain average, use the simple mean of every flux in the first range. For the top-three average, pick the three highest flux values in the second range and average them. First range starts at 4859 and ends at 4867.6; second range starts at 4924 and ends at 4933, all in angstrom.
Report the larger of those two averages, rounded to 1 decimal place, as 9.2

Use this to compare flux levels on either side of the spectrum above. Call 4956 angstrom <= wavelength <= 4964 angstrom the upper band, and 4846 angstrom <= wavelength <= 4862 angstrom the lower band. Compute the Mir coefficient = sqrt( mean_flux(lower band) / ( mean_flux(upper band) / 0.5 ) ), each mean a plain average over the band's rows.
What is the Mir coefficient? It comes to 0.630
